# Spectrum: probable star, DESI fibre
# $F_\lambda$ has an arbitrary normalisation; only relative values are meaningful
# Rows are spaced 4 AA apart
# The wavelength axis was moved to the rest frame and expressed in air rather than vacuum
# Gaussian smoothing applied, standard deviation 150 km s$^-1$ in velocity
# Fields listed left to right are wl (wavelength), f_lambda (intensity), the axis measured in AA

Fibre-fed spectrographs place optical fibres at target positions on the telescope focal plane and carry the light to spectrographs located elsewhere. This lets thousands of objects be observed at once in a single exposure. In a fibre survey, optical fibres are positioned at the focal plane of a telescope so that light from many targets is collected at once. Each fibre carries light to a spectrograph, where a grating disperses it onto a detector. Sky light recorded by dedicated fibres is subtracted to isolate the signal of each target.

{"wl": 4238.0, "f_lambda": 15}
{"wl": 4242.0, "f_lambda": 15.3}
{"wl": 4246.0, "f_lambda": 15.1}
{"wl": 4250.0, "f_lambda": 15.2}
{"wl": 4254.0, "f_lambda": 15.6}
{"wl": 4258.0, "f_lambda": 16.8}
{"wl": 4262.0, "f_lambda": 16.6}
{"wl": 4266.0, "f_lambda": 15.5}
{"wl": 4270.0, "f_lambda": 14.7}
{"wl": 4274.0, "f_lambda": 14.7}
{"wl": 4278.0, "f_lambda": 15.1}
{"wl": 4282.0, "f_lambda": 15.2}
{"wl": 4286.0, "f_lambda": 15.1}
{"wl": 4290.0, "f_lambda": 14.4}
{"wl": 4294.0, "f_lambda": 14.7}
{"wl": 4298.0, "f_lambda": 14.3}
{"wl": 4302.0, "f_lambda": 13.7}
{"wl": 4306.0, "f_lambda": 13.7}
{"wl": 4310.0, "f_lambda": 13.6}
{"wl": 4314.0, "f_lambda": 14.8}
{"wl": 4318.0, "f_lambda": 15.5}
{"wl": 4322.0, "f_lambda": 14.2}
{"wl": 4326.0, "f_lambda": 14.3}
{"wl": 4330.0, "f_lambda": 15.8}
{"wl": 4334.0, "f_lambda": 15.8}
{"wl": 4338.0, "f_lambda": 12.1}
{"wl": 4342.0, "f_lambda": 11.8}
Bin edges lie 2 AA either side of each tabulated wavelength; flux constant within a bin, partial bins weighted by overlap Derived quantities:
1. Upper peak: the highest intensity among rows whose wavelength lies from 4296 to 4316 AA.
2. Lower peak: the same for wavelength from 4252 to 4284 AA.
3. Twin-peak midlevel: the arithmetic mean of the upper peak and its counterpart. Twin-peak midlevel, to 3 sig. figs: 15.8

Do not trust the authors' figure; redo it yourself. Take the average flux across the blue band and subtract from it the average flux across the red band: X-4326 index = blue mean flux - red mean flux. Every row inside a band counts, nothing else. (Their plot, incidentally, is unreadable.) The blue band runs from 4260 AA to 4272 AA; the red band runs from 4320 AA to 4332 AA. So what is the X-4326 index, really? 0.8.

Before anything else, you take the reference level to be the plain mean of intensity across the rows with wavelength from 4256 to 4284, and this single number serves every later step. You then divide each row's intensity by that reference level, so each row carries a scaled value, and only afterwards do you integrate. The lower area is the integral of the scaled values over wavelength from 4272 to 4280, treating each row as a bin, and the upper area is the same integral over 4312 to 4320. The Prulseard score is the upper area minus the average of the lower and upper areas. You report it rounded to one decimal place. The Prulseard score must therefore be 0.1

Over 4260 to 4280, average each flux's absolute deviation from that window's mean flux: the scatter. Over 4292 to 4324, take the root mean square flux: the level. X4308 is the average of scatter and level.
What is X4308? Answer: 7.5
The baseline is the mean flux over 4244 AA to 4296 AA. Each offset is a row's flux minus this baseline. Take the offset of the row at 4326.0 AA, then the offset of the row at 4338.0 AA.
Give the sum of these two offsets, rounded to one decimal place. -4.2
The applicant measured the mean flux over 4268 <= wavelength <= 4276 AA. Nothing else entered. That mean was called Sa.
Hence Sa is 14.7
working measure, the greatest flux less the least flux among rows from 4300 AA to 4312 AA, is 0.10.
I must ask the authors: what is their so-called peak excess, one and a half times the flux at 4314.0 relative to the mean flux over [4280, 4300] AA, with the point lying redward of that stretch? 1.51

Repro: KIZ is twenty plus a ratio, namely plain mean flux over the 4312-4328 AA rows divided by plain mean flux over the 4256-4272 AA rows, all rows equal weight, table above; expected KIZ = 20.9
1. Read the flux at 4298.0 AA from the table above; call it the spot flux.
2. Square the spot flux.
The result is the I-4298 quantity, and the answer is 204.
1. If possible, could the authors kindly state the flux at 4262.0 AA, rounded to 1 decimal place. 16.6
